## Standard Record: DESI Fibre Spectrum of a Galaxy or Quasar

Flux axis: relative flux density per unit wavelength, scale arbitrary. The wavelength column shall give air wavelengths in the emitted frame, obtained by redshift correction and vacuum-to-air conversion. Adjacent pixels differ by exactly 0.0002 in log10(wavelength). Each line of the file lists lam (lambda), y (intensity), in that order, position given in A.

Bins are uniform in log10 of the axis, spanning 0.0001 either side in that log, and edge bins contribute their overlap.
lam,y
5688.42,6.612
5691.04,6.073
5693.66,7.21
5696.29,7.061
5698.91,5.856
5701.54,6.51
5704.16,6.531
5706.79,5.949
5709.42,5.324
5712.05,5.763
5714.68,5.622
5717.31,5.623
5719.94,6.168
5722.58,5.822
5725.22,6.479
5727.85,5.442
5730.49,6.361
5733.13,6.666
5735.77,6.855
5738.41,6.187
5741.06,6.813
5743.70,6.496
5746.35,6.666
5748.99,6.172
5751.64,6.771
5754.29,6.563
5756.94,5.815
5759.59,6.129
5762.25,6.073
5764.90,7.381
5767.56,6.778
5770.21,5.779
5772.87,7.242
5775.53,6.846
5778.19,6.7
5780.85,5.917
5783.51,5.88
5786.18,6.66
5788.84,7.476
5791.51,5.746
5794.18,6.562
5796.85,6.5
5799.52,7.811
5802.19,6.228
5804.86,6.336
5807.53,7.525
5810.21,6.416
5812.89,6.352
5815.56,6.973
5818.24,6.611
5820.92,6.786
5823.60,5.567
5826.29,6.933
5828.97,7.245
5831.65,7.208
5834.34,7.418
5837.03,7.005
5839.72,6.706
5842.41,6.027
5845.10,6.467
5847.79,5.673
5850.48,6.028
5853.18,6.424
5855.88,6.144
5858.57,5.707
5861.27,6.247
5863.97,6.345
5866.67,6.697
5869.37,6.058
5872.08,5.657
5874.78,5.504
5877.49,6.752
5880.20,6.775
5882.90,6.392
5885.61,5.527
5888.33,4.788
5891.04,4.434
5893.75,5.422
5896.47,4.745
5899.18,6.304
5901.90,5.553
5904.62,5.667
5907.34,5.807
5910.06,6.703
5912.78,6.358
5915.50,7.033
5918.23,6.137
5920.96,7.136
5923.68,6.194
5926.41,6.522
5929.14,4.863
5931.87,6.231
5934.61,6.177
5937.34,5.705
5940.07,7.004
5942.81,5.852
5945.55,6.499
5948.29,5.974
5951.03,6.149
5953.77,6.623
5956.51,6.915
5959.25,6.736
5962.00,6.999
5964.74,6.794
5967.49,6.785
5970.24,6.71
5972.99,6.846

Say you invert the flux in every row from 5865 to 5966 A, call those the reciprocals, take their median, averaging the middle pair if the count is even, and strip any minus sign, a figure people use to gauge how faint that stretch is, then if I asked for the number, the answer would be 0.161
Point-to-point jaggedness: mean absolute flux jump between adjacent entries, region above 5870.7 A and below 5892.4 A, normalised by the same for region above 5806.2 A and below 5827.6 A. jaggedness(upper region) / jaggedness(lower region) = 0.8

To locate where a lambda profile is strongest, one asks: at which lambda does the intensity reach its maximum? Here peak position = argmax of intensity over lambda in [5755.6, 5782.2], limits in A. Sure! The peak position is 5764.90 A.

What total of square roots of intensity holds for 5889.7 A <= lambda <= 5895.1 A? 4.43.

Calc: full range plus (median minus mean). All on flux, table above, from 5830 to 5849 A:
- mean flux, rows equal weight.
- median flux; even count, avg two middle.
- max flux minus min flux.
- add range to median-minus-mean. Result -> 1.8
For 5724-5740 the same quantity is 1.5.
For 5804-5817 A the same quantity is 0.9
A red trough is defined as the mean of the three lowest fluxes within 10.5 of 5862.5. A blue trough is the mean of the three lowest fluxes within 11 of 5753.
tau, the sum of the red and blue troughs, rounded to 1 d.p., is 11.8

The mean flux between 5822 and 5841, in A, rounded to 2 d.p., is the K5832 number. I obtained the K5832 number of 6.87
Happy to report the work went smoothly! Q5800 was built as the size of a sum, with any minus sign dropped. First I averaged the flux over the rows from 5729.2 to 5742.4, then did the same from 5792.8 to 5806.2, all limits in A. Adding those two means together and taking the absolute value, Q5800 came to 13.3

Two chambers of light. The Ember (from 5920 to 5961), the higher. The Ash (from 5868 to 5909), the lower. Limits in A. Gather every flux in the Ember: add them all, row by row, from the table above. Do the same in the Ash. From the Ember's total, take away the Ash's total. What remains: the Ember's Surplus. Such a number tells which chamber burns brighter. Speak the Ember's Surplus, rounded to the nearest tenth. 9.2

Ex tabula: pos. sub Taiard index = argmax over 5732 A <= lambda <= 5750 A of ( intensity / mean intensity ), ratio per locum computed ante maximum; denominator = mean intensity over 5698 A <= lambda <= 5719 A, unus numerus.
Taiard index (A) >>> 5735.77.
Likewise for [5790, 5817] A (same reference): 5799.52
